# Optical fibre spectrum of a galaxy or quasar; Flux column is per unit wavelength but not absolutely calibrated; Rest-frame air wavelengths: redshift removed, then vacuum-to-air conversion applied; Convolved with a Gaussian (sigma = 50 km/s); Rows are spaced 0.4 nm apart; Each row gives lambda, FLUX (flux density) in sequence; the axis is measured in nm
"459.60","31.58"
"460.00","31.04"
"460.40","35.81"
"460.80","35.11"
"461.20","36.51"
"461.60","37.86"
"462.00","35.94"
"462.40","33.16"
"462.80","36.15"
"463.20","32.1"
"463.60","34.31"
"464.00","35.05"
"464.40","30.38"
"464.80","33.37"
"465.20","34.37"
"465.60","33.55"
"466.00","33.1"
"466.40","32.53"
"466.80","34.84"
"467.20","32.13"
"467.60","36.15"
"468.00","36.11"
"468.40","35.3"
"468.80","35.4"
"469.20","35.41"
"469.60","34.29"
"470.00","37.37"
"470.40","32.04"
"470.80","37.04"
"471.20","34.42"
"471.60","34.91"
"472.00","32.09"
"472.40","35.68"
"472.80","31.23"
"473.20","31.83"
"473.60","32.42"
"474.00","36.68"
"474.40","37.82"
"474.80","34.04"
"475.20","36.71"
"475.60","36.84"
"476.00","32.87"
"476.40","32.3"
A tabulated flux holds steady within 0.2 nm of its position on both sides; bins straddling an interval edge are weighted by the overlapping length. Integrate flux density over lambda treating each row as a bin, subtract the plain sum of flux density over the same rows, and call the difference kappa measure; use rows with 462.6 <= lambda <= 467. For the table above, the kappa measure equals -222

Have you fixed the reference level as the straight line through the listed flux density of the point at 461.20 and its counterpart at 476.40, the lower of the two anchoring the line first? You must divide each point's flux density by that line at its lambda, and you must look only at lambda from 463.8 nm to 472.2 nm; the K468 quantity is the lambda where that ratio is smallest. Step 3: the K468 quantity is 464.40 nm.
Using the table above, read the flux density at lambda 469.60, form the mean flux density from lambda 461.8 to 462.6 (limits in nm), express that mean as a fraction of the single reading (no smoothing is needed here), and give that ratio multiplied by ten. 10.1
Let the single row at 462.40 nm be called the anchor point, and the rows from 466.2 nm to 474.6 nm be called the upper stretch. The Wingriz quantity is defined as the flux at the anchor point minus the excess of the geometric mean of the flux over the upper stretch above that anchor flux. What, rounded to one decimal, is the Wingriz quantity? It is 31.8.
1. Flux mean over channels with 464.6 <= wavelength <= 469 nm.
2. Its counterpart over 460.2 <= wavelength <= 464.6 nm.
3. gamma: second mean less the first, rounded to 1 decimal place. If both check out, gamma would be 0.5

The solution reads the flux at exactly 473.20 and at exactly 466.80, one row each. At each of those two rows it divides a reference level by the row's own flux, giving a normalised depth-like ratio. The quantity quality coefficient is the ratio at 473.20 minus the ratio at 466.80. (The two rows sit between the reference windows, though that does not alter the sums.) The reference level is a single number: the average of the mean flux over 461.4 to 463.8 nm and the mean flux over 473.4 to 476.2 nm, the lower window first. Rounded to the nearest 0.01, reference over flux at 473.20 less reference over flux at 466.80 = 0.10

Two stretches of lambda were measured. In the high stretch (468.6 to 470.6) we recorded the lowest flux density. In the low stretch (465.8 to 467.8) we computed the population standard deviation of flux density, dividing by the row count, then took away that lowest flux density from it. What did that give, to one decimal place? -30.5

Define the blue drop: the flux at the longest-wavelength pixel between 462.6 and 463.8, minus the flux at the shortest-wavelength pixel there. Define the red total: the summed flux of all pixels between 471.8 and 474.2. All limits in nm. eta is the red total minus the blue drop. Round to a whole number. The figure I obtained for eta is 202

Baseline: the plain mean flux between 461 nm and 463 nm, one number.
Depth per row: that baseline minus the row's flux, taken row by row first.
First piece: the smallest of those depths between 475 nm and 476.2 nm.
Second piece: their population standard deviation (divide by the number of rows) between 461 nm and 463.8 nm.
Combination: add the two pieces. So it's 1.0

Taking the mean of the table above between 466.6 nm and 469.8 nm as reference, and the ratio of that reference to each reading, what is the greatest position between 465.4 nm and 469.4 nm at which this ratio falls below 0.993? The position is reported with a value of 469.20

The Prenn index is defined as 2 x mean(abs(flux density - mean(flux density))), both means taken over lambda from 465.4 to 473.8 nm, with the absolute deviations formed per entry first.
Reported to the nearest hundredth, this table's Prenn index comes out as 3.19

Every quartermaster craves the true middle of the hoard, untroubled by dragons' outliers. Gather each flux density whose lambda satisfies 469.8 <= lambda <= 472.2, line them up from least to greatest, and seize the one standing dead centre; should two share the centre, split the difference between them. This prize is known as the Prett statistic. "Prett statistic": 34.7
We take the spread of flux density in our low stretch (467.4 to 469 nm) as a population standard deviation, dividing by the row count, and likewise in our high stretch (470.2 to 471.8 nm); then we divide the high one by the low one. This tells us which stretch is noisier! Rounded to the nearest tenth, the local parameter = 4.5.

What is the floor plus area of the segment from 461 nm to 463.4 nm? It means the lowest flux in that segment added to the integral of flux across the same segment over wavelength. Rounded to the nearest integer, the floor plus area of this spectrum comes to 117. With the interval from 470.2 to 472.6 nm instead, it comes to 115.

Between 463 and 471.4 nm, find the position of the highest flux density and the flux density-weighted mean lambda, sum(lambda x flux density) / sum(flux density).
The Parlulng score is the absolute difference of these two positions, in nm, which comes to 2.74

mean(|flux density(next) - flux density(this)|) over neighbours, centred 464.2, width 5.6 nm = 2.1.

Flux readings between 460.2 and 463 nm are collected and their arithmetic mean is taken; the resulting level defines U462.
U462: 35.8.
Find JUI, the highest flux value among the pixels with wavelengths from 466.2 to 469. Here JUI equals 36.15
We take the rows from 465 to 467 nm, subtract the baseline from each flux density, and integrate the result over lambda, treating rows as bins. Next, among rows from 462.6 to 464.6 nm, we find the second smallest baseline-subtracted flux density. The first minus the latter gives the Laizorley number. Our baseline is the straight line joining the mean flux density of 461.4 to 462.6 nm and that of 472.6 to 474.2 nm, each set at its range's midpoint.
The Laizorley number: 1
